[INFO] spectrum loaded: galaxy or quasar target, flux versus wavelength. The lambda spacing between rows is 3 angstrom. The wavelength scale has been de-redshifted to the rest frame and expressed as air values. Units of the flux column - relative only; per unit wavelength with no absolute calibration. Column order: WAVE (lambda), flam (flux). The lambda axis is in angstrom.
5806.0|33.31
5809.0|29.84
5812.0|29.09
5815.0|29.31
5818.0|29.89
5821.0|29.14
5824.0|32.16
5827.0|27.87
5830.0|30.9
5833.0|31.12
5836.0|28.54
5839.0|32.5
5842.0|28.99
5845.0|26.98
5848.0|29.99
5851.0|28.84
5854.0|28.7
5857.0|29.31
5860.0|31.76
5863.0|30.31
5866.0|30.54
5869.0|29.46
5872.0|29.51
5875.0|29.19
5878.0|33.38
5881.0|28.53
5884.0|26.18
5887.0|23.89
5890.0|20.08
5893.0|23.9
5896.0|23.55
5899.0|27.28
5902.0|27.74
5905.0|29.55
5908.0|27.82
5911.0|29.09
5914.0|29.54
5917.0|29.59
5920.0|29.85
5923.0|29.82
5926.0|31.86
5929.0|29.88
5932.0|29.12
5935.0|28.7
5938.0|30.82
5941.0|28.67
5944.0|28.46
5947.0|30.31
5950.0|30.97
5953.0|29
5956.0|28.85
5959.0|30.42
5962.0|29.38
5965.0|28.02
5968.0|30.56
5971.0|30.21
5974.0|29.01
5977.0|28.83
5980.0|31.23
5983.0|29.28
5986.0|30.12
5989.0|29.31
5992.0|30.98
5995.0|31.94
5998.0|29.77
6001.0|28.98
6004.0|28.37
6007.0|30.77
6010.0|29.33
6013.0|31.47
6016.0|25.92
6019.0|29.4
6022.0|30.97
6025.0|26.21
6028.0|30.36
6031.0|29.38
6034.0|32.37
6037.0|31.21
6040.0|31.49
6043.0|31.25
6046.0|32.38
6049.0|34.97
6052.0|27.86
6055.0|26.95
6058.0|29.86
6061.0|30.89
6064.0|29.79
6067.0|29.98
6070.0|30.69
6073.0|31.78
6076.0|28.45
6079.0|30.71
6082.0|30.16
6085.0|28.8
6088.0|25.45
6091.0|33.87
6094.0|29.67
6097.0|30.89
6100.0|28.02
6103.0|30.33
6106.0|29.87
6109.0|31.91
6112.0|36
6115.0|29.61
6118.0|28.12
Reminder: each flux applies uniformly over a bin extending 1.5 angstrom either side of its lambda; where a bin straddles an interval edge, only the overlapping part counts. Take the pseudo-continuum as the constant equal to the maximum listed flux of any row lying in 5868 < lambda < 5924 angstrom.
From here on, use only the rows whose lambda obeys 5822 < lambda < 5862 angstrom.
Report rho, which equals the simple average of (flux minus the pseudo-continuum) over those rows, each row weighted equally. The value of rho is -3.56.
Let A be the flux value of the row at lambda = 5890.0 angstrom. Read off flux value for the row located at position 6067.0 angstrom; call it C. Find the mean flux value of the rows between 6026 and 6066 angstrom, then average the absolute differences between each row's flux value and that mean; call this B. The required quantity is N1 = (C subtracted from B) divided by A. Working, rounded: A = 20.08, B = 1.51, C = 29.98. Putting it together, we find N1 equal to -1.42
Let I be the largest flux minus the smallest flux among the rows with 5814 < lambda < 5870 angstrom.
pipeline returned 5.5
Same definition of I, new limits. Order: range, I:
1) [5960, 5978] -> 2.5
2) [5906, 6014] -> 4.1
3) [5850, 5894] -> 13.3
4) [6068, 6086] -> 3.3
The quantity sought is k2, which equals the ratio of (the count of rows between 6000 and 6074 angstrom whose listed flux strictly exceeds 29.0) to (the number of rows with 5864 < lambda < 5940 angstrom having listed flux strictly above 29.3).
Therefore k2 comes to 1.58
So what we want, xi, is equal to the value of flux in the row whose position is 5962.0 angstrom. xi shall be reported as 29.38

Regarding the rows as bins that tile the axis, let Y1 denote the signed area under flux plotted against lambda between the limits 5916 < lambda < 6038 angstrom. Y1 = 3629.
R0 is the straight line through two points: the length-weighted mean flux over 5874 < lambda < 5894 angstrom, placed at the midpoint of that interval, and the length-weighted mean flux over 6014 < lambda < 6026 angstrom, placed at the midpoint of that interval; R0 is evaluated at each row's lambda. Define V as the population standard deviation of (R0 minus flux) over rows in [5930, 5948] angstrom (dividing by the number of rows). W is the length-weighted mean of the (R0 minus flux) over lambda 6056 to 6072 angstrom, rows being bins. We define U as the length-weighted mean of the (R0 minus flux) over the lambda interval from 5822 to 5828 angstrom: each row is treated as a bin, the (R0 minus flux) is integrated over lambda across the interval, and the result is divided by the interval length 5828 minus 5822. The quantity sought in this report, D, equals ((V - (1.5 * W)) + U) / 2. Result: -0.9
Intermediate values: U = -4.5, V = 0.89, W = -1.2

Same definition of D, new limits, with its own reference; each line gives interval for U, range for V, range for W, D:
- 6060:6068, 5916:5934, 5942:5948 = 1.3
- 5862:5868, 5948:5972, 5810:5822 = 1.3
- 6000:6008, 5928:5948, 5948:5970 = 1.4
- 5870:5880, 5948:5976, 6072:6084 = -0.9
